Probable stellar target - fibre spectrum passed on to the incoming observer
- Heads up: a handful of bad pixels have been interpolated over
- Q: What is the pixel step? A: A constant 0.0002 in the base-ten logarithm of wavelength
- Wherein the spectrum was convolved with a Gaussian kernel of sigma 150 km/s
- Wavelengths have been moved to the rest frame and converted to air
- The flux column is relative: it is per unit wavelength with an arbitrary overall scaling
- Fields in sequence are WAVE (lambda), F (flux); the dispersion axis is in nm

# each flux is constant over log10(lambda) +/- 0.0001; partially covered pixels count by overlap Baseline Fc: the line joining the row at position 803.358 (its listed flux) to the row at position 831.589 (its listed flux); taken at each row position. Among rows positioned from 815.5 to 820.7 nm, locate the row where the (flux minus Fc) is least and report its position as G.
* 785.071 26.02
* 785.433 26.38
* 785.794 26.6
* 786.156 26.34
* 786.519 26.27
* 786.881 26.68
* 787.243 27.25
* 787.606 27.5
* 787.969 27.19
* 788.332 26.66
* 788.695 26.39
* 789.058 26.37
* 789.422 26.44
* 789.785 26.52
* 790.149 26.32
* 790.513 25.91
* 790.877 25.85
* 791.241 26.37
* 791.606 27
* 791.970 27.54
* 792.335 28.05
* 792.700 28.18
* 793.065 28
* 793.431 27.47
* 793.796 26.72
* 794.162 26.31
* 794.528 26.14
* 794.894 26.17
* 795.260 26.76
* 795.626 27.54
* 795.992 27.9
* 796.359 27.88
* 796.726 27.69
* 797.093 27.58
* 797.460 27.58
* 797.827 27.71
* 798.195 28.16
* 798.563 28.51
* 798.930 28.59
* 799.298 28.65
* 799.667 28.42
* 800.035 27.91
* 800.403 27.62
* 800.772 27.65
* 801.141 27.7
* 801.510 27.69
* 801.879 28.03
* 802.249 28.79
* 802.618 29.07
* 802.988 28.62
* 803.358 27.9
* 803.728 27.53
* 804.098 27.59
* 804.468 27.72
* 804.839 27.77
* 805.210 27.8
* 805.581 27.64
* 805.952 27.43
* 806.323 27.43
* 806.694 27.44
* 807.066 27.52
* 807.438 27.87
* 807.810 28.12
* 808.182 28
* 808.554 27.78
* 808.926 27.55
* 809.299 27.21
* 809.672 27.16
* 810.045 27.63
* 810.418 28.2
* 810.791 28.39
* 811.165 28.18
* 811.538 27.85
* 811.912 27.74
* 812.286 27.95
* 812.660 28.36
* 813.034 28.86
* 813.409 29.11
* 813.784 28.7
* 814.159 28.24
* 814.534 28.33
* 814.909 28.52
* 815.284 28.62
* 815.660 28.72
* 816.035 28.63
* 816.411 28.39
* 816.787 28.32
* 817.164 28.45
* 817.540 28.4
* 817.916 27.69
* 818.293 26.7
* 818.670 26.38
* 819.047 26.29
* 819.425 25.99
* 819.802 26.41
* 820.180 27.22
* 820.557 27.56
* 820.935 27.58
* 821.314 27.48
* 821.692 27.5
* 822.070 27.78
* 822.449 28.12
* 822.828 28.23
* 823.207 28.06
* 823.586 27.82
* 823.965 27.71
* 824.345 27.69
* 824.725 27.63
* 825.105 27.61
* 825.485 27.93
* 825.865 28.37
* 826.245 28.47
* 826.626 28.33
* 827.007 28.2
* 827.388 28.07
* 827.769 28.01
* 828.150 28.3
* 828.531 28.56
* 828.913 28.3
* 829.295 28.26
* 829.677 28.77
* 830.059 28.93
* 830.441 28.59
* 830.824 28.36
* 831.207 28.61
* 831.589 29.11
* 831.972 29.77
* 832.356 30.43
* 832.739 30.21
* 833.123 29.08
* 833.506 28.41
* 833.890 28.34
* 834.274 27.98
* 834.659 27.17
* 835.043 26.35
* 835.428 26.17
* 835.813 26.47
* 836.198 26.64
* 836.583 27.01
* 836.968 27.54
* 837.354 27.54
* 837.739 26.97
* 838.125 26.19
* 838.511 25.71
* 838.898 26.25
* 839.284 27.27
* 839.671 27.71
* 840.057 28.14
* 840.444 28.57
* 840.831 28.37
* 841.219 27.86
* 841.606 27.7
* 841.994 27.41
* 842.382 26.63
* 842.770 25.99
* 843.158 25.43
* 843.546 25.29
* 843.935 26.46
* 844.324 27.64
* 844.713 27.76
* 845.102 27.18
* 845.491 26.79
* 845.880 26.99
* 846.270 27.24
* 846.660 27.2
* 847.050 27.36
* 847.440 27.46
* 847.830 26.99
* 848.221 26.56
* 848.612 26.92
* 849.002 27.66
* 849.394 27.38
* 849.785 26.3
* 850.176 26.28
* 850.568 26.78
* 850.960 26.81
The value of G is 819.425 nm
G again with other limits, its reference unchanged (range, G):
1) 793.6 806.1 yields 794.528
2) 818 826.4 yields 819.425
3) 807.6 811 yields 809.672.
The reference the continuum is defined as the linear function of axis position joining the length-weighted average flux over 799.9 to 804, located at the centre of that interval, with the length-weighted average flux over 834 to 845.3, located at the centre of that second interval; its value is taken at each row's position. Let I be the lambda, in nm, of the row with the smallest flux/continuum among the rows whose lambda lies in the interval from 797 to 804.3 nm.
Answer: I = 797.093 nm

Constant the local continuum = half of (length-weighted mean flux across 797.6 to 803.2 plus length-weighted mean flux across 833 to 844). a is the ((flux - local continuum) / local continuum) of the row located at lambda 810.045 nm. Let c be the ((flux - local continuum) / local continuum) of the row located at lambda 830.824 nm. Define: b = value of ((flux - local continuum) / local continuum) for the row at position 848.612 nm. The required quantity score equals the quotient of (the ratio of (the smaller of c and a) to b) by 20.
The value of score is 0.002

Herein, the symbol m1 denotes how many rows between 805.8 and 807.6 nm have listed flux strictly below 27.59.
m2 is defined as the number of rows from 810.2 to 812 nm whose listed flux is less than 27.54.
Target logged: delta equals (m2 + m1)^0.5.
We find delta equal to 2.00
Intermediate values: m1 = 4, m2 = 0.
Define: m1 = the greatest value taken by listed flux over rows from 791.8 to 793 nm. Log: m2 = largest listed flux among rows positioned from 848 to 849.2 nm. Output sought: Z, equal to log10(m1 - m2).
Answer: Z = -0.28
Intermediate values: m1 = 28.18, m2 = 27.66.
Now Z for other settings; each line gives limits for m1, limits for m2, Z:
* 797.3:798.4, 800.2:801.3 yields -0.34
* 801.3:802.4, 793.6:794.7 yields 0.32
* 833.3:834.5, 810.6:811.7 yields -1.70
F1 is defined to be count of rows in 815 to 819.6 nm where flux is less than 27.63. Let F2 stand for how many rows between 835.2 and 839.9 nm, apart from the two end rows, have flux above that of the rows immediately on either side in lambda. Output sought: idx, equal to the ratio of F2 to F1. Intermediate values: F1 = 4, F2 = 0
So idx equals 0.0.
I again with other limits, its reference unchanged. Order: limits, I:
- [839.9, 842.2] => 841.994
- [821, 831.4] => 821.314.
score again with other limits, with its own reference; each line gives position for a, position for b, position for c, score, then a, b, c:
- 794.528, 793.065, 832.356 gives -0.224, -0.055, 0.01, 0.100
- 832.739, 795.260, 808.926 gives 0.006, 0.092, -0.03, -0.004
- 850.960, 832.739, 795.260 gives -0.018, -0.031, 0.09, -0.033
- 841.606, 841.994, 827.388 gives -0.008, 0.001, -0.01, 0.015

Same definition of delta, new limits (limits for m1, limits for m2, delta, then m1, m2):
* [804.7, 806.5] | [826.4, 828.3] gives 1.41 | 2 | 0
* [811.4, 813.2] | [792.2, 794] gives 1.41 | 0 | 2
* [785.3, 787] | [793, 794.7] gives 3.00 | 5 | 4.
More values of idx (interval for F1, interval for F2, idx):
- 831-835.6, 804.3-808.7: 0.7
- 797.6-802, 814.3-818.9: 2.0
